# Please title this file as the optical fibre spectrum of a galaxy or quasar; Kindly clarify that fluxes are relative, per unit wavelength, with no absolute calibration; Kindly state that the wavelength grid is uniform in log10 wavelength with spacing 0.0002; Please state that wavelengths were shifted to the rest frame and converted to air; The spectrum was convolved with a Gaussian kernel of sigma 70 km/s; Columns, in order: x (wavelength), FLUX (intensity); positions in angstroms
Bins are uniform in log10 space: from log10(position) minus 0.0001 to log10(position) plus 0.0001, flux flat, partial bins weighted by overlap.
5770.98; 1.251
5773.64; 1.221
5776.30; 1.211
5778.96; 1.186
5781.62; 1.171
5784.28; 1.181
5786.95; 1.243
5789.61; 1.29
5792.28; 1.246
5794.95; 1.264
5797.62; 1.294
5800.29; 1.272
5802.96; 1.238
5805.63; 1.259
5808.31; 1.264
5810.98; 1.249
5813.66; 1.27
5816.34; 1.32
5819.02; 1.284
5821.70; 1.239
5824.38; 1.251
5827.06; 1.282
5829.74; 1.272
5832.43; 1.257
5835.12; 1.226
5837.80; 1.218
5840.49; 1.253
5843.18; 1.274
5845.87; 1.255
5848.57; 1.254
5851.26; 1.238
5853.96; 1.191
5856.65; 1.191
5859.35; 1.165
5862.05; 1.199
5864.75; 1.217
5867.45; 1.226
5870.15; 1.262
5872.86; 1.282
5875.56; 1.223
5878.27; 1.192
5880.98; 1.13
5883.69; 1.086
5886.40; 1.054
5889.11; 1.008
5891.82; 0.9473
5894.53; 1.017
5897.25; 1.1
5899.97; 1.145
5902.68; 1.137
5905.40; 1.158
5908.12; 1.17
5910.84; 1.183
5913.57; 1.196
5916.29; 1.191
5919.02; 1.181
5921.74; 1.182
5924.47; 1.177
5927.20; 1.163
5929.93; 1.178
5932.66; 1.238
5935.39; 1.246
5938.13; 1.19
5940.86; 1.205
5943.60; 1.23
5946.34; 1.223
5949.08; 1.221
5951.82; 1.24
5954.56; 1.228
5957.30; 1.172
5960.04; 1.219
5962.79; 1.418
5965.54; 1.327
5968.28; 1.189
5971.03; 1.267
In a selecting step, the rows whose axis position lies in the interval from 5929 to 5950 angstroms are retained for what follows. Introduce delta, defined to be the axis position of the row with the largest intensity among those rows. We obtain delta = 5935.39 angstroms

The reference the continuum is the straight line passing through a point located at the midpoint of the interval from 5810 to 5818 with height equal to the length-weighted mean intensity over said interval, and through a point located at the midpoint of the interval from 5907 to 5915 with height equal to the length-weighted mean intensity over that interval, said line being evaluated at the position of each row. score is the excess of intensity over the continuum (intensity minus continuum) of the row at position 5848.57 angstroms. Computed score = 0.008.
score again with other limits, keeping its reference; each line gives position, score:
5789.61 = -0.015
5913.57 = 0.015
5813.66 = -0.011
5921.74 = 0.010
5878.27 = -0.024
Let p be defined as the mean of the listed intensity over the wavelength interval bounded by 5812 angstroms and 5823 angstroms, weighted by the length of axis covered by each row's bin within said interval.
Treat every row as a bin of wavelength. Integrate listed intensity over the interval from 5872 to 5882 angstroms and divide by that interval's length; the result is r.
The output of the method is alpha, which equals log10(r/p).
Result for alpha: -0.02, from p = 1.28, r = 1.21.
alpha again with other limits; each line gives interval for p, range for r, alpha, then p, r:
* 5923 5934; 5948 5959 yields 0.01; 1.19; 1.22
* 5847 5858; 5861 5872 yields 0.00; 1.22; 1.23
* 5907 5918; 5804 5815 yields 0.03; 1.18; 1.26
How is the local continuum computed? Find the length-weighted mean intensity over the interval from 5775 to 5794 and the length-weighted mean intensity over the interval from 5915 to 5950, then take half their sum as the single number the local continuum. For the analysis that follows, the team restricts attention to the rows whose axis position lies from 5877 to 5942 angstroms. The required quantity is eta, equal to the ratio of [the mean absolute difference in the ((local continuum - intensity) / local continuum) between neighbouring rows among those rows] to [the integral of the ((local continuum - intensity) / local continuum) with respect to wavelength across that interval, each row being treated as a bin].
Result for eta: 0.01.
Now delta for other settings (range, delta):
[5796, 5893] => 5816.34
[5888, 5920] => 5913.57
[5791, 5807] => 5797.62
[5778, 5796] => 5789.61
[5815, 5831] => 5816.34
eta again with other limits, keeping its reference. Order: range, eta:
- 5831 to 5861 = -0.04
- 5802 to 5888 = -0.02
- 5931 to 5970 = -0.05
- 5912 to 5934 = 0.03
